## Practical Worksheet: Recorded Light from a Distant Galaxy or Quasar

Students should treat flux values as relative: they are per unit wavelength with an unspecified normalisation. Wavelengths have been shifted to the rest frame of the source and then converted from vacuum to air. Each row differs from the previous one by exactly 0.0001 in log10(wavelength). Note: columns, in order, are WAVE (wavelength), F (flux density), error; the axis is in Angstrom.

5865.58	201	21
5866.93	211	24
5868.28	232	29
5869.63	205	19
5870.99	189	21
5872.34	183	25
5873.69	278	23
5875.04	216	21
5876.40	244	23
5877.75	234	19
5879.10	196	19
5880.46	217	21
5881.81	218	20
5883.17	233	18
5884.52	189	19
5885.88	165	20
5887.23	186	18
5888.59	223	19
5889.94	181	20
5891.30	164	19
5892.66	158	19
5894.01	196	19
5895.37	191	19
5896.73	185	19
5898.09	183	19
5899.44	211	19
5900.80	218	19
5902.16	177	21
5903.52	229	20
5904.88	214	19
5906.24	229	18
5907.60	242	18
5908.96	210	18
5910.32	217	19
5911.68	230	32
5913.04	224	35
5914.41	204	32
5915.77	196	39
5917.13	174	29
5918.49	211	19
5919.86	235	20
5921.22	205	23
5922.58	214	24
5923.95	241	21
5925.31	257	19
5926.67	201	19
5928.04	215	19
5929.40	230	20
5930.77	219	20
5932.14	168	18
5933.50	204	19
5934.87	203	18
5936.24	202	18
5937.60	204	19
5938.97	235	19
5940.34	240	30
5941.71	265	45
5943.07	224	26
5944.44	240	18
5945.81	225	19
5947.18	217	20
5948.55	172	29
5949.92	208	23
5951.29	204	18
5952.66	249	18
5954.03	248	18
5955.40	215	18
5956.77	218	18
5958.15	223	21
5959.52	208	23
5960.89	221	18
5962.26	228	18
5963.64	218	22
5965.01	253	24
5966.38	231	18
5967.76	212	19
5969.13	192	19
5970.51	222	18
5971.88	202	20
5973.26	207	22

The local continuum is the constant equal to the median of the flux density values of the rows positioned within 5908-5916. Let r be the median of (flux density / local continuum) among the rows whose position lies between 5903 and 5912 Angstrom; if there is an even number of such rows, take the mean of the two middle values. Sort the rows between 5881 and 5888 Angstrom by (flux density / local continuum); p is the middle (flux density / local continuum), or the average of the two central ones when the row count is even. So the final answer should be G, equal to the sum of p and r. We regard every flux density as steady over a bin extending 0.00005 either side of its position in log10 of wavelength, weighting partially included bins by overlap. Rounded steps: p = 0.89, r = 1.07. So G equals 1.96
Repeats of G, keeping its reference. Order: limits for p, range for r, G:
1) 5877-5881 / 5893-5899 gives 1.90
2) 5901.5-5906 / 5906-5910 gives 2.07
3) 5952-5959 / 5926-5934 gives 2.03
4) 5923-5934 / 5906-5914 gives 2.08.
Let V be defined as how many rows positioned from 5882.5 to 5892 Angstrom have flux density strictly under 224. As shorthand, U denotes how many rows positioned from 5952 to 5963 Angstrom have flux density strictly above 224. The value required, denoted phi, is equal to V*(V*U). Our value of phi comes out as 108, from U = 3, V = 6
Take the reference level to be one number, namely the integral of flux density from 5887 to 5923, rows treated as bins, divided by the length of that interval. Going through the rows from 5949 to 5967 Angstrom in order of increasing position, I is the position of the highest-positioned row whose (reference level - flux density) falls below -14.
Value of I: 5966.38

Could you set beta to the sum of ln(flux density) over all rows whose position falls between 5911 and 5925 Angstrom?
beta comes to 54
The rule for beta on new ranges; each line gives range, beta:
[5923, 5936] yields 48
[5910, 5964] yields 215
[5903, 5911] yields 32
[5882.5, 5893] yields 42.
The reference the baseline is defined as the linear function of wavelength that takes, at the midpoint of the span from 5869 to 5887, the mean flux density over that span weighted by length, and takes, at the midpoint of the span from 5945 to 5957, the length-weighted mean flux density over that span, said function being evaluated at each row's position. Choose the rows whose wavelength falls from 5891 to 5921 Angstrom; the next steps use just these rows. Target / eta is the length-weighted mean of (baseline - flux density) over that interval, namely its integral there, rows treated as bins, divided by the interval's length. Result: 9.2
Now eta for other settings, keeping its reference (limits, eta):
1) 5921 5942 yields -2.3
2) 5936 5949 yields -7.1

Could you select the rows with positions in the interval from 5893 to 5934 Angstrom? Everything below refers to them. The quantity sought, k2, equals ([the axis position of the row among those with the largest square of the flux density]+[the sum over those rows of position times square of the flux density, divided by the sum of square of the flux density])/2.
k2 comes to 5919.8 Angstrom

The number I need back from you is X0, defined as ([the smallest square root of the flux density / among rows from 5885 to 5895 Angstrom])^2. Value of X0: 158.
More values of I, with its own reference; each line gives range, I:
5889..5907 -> 5906.24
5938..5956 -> 5954.03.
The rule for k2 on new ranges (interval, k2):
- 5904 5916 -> 5908.9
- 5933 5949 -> 5941.4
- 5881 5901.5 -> 5887.2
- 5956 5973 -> 5964.6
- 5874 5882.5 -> 5877.4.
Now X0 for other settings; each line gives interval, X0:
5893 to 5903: 177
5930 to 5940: 168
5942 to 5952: 172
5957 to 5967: 208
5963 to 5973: 192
